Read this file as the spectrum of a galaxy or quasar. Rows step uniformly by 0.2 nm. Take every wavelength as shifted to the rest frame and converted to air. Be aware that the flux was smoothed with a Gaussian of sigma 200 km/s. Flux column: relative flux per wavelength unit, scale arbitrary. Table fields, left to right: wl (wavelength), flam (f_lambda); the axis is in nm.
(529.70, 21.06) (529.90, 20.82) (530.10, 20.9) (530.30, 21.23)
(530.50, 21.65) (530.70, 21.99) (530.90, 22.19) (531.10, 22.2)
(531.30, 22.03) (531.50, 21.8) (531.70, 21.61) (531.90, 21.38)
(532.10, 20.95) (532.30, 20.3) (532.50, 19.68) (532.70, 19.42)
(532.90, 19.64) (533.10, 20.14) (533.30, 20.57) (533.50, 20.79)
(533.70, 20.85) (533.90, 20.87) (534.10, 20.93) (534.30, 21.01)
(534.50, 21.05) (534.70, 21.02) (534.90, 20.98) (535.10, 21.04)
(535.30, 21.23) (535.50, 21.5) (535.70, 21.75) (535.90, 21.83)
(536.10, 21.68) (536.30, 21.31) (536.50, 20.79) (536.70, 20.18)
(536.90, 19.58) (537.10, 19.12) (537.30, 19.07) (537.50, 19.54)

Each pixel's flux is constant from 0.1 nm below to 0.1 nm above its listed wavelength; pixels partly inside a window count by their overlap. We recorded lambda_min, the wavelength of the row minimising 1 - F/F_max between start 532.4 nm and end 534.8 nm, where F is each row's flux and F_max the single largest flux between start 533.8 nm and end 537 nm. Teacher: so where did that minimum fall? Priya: 534.50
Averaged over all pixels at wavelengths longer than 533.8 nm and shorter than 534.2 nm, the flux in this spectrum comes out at 20.9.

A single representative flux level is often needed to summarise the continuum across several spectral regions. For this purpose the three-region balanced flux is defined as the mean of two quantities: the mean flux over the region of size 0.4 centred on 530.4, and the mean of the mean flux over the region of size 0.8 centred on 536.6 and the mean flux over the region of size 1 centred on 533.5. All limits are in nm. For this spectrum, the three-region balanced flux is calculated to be 21.0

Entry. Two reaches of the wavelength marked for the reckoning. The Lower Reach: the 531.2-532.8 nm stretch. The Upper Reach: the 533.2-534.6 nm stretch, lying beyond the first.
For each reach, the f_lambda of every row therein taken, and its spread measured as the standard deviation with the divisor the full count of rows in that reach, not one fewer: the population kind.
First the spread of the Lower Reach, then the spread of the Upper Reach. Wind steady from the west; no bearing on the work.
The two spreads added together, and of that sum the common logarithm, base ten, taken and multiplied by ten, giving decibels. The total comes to 0.3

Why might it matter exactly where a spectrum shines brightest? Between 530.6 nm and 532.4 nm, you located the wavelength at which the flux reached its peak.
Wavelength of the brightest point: 531.10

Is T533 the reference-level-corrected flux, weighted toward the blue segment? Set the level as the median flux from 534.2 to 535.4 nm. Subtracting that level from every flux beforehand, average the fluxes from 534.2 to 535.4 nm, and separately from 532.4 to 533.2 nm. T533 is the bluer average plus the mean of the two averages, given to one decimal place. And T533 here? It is -2.0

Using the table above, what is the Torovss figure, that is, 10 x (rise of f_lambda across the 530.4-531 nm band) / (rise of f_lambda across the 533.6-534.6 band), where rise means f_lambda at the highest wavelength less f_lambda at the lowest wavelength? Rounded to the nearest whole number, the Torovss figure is 27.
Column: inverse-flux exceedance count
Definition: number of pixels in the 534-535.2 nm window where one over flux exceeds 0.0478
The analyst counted 0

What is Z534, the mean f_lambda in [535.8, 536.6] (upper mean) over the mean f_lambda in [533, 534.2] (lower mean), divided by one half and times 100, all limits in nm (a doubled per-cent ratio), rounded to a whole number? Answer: 207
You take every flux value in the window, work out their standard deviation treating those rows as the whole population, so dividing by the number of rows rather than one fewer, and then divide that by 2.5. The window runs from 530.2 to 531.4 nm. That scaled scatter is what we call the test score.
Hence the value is 0.14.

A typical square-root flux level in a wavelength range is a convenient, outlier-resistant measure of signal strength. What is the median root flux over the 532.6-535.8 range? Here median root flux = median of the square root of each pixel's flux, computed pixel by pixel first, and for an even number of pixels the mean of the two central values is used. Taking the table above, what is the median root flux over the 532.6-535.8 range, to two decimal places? 4.58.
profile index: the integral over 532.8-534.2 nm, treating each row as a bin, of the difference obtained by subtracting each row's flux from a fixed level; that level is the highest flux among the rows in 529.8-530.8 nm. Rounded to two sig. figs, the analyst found 2.0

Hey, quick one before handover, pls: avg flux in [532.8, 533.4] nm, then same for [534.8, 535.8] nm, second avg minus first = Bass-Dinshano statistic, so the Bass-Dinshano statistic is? 1.2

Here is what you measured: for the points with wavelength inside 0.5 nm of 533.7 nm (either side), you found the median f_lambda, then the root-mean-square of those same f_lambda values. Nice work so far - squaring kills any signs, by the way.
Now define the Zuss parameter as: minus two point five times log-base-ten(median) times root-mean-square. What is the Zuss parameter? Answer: -69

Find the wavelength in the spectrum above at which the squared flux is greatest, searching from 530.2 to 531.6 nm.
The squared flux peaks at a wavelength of 531.10 nm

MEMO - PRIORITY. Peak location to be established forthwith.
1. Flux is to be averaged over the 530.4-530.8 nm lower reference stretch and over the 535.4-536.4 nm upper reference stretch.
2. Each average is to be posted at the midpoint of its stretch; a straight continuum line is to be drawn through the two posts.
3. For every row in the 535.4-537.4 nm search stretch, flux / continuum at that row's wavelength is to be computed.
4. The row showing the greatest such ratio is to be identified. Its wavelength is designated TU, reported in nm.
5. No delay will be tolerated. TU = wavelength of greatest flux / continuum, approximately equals 535.90 nm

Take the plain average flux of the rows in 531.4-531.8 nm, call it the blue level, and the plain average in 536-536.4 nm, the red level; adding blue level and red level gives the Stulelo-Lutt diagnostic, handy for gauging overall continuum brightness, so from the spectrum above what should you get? 43.2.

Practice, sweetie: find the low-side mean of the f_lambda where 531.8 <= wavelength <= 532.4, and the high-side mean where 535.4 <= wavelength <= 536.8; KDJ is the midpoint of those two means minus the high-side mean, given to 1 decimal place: -0.2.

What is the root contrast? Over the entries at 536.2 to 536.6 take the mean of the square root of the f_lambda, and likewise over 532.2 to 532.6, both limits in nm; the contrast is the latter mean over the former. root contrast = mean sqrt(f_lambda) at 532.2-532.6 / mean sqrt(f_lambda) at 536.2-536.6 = 0.97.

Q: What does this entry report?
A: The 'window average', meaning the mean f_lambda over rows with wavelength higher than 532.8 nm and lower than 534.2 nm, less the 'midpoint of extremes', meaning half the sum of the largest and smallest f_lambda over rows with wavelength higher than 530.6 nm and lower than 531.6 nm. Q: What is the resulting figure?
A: -1.5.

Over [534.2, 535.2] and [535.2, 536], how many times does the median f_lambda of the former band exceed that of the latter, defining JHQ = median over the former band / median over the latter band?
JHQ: 0.97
